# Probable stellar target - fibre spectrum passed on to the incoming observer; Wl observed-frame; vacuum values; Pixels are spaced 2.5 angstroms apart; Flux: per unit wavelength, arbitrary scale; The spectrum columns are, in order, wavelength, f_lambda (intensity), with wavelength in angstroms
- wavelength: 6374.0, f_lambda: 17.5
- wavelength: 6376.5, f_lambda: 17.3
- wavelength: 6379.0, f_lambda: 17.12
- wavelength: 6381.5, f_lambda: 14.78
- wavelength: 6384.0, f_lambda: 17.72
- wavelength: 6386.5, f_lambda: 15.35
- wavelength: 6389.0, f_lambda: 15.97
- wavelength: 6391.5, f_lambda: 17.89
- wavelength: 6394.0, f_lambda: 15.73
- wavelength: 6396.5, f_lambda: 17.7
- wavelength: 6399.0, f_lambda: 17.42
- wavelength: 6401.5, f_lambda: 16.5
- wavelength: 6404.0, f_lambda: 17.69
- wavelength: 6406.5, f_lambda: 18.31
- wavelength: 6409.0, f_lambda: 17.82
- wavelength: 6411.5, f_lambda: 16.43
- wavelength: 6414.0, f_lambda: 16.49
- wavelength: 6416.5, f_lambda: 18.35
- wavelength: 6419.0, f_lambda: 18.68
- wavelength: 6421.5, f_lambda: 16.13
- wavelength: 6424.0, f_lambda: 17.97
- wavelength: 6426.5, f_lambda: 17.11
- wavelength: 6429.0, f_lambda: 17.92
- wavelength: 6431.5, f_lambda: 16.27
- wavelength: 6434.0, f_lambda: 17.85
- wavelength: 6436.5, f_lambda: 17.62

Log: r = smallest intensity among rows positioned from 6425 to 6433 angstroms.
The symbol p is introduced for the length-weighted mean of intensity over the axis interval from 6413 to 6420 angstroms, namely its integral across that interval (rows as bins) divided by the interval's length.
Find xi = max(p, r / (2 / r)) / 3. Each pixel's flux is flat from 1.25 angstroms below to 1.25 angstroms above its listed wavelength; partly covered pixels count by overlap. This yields 44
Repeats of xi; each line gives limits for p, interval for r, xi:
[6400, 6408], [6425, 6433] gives 44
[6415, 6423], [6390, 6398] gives 41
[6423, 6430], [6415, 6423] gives 43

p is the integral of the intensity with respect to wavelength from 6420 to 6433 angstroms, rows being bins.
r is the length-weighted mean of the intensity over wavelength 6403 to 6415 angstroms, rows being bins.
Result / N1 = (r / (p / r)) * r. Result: 23.5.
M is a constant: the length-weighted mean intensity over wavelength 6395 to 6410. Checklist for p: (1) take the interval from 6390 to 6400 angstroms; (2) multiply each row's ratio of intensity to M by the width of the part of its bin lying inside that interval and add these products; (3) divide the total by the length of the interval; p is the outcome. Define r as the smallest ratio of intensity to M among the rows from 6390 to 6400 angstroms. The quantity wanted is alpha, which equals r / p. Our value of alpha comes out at 0.917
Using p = 0.978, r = 0.897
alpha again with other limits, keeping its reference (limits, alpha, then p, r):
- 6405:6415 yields 0.950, 0.986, 0.937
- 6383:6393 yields 0.920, 0.951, 0.875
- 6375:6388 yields 0.898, 0.939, 0.843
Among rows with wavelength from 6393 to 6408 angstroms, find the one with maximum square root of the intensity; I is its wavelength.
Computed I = 6406.5 angstroms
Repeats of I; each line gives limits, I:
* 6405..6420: 6419.0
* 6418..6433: 6419.0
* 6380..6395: 6391.5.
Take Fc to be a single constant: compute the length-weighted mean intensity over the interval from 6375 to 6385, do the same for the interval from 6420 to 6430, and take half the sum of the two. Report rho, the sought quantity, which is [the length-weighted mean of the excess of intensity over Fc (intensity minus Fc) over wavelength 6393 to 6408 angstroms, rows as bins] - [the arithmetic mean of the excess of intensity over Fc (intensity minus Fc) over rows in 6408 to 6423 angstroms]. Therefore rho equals -0.1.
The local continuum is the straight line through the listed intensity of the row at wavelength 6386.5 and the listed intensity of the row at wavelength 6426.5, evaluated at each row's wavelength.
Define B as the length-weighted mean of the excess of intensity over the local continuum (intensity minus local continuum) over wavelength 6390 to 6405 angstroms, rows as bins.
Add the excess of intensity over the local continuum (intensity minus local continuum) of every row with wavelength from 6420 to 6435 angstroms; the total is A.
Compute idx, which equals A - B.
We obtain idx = -1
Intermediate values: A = 0.3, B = 1.29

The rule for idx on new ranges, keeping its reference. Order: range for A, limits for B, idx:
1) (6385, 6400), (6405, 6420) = 5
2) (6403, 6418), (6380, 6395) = 6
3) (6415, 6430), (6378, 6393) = 3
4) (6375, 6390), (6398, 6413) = 6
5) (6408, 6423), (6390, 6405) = 3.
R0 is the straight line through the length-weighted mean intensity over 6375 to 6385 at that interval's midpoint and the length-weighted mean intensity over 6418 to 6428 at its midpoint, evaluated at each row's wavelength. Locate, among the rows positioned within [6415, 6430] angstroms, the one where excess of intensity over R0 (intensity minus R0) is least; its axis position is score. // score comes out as 6421.5 angstroms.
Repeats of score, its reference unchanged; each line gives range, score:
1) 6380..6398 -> 6381.5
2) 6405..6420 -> 6411.5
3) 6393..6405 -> 6394.0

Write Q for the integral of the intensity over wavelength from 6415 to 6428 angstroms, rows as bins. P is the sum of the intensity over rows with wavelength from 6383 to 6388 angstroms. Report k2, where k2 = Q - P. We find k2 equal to 196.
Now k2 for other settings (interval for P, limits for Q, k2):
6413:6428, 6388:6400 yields 99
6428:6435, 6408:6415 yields 66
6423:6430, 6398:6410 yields 158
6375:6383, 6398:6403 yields 36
